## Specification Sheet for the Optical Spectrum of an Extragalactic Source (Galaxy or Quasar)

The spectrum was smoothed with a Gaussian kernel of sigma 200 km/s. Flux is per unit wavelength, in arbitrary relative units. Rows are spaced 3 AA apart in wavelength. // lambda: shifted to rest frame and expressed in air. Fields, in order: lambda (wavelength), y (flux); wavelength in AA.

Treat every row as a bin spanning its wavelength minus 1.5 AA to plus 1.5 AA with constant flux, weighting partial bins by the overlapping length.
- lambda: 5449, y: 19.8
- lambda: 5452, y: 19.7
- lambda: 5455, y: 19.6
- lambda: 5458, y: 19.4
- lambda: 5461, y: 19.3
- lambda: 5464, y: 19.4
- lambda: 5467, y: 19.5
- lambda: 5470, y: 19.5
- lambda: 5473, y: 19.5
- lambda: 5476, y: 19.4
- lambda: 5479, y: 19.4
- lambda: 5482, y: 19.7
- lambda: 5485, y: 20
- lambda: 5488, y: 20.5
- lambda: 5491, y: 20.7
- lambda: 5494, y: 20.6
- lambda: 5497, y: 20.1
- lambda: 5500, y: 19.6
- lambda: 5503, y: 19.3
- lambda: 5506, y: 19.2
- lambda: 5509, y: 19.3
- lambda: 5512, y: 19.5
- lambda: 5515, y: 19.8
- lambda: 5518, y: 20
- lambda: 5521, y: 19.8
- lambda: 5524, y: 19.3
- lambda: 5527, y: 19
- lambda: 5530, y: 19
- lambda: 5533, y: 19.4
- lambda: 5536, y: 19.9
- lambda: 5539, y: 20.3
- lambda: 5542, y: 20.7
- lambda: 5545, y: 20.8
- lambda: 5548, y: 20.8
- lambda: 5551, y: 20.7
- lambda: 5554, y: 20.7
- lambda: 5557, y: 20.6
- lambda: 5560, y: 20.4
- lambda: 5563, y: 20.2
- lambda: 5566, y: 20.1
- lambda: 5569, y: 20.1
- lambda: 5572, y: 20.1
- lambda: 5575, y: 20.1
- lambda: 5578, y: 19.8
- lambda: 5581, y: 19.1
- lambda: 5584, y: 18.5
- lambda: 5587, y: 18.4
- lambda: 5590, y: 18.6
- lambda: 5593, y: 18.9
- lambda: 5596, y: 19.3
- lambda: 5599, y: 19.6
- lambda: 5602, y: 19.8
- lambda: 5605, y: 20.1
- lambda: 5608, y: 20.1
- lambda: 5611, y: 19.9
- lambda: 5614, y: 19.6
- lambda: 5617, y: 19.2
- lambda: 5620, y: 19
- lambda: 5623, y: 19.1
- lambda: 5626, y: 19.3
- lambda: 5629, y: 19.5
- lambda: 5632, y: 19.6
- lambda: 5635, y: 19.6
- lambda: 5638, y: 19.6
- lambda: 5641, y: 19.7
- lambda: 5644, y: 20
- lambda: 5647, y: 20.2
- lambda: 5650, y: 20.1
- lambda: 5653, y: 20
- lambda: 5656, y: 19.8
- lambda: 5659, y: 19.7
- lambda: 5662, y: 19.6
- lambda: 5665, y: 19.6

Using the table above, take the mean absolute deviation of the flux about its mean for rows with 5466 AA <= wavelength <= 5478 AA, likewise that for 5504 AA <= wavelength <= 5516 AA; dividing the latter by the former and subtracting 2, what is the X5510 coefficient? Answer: 3.3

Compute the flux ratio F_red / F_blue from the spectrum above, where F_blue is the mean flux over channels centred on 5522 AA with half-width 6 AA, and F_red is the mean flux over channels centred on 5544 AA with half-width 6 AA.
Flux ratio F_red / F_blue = 1.06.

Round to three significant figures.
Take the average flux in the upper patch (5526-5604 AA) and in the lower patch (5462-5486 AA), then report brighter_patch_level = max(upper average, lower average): 19.8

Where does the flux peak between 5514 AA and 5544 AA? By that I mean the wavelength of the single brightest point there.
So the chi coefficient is 5542 AA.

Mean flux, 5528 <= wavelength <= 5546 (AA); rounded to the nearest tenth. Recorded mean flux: 20.0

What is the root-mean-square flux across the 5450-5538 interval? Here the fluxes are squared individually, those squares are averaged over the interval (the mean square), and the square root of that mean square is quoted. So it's 19.6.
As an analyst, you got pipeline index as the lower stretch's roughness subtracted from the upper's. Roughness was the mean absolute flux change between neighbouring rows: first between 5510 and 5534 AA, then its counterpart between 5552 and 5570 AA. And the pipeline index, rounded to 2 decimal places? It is -0.15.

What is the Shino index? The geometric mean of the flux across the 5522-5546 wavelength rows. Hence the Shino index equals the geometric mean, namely 19.8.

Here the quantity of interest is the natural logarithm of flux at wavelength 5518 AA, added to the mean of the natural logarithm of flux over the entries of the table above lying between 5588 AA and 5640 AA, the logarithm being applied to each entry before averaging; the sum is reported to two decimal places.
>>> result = 5.96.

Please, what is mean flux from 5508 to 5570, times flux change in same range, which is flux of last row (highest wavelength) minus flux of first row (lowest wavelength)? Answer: 16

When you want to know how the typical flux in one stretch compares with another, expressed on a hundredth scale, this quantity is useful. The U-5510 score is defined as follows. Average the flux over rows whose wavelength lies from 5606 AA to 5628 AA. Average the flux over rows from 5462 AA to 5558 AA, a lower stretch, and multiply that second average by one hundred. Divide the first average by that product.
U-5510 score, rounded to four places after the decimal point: 0.0098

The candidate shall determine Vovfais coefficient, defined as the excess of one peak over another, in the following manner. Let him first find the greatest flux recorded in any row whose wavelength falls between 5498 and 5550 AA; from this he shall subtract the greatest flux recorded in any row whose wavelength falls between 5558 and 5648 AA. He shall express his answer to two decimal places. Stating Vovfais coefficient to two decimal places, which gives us 0.40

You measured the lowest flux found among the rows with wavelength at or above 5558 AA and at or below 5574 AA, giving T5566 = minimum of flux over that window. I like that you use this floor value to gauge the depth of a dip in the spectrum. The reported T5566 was 20.1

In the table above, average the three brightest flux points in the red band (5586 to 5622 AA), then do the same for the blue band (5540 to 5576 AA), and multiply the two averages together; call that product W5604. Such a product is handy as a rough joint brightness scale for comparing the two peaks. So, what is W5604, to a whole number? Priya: 416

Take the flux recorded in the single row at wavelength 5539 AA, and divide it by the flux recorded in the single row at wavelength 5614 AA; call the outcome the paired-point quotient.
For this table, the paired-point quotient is 1.04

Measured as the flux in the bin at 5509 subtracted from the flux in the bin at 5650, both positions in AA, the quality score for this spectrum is 0.8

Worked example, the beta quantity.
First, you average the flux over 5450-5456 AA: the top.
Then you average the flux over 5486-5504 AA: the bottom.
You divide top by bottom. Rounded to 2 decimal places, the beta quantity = 0.98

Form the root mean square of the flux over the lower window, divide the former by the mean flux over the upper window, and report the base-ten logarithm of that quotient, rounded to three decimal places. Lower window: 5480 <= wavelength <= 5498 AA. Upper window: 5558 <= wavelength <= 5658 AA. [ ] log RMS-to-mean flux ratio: 0.014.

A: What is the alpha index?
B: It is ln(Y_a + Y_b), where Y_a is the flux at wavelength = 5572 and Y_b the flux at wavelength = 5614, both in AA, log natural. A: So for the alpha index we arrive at 3.681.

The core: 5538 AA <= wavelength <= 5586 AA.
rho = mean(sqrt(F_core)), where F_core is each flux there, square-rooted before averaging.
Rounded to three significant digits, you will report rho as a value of 4.49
